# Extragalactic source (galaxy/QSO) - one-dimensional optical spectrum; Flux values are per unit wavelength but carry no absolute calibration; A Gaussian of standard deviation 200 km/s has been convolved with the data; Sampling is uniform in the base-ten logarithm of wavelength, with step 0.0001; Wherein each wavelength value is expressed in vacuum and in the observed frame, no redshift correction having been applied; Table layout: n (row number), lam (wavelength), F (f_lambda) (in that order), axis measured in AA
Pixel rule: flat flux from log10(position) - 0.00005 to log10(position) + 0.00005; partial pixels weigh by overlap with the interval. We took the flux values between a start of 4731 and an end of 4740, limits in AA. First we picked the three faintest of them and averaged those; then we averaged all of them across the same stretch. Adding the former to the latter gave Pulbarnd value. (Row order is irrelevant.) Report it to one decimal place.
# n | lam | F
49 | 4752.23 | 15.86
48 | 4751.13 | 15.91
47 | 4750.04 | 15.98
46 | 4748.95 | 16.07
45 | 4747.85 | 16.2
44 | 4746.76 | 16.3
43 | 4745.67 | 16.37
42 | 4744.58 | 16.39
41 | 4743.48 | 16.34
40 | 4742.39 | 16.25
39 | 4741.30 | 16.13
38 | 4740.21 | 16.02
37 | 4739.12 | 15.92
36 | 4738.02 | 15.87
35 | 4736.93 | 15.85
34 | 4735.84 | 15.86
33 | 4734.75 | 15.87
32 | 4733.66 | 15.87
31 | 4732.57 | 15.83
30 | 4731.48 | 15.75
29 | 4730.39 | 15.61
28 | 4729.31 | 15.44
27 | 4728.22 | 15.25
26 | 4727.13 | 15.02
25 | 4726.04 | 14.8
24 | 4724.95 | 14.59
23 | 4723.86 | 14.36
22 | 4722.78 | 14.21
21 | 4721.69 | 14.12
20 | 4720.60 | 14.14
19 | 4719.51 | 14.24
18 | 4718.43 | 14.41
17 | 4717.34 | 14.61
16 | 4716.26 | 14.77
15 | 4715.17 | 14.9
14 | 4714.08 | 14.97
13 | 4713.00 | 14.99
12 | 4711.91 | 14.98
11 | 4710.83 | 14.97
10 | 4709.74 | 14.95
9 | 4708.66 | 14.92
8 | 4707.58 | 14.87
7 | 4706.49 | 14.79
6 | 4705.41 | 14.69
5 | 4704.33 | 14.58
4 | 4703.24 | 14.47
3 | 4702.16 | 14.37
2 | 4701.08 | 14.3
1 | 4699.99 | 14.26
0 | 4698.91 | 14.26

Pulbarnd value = 31.7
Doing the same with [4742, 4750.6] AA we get 32.3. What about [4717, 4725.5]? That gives 28.5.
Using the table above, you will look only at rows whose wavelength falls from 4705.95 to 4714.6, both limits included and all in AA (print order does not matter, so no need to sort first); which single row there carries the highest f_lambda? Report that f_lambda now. 14.99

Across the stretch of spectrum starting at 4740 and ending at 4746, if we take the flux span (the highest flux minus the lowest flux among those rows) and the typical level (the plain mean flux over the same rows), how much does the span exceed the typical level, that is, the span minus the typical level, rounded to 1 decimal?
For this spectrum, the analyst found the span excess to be -15.9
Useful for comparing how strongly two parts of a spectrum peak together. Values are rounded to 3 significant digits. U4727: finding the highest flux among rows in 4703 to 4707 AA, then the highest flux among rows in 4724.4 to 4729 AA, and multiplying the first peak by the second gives 226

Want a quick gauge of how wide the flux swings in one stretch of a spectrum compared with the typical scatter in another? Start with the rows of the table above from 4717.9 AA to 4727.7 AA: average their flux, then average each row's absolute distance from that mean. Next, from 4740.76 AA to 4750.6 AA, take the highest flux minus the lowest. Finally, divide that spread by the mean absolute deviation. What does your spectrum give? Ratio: 2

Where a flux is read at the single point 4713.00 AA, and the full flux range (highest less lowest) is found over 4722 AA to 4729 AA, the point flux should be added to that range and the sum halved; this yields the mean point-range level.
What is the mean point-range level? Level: 8.0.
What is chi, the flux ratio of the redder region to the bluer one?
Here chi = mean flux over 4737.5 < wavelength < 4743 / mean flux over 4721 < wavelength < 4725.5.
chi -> 1.12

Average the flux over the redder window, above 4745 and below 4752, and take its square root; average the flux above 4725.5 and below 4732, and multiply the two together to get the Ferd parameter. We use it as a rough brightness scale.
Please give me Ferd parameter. 61.5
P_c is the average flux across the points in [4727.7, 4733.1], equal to 15.6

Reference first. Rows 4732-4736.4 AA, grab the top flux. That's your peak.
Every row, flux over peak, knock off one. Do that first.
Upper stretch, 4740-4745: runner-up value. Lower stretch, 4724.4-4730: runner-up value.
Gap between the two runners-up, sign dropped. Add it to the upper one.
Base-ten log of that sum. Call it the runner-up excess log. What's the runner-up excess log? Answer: -1.01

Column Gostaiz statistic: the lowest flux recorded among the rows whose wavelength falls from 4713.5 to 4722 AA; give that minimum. 14.12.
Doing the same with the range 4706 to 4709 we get 14.79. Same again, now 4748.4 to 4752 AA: 15.91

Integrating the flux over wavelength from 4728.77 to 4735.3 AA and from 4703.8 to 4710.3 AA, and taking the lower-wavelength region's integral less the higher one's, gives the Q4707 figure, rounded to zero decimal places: -7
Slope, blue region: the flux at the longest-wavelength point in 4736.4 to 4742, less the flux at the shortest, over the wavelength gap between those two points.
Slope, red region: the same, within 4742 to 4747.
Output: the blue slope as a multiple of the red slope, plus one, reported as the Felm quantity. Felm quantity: 6.6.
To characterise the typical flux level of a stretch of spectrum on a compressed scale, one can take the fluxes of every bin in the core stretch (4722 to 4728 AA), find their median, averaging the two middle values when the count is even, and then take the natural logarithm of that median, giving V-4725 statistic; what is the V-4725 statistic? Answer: 2.68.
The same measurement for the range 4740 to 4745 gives 2.79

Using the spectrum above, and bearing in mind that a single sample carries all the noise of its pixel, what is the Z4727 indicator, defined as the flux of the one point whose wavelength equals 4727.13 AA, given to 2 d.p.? 15.02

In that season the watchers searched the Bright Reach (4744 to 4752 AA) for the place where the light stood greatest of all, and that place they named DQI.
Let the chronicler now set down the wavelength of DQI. 4744.58 AA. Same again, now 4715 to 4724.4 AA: 4715.17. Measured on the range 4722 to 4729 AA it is 4728.22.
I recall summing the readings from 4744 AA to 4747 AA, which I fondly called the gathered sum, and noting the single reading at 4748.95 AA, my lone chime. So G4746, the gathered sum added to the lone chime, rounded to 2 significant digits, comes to 65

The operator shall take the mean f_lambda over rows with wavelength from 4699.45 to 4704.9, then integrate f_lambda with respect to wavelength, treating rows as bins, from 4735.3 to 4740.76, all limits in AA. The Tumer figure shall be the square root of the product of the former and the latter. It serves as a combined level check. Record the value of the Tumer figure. 35.3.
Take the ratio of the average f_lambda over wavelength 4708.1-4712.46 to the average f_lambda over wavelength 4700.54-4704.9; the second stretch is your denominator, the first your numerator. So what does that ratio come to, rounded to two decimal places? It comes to 1.04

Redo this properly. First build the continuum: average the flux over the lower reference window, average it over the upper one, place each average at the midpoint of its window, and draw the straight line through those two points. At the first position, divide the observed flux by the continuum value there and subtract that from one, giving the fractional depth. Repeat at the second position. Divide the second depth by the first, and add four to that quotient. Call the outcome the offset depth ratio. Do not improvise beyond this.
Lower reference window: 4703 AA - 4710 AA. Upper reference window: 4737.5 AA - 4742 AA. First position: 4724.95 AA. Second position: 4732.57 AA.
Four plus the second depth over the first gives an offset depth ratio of 3.87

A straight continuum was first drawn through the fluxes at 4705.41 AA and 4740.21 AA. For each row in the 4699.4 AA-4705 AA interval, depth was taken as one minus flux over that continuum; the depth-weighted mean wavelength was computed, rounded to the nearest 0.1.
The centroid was 4701.6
